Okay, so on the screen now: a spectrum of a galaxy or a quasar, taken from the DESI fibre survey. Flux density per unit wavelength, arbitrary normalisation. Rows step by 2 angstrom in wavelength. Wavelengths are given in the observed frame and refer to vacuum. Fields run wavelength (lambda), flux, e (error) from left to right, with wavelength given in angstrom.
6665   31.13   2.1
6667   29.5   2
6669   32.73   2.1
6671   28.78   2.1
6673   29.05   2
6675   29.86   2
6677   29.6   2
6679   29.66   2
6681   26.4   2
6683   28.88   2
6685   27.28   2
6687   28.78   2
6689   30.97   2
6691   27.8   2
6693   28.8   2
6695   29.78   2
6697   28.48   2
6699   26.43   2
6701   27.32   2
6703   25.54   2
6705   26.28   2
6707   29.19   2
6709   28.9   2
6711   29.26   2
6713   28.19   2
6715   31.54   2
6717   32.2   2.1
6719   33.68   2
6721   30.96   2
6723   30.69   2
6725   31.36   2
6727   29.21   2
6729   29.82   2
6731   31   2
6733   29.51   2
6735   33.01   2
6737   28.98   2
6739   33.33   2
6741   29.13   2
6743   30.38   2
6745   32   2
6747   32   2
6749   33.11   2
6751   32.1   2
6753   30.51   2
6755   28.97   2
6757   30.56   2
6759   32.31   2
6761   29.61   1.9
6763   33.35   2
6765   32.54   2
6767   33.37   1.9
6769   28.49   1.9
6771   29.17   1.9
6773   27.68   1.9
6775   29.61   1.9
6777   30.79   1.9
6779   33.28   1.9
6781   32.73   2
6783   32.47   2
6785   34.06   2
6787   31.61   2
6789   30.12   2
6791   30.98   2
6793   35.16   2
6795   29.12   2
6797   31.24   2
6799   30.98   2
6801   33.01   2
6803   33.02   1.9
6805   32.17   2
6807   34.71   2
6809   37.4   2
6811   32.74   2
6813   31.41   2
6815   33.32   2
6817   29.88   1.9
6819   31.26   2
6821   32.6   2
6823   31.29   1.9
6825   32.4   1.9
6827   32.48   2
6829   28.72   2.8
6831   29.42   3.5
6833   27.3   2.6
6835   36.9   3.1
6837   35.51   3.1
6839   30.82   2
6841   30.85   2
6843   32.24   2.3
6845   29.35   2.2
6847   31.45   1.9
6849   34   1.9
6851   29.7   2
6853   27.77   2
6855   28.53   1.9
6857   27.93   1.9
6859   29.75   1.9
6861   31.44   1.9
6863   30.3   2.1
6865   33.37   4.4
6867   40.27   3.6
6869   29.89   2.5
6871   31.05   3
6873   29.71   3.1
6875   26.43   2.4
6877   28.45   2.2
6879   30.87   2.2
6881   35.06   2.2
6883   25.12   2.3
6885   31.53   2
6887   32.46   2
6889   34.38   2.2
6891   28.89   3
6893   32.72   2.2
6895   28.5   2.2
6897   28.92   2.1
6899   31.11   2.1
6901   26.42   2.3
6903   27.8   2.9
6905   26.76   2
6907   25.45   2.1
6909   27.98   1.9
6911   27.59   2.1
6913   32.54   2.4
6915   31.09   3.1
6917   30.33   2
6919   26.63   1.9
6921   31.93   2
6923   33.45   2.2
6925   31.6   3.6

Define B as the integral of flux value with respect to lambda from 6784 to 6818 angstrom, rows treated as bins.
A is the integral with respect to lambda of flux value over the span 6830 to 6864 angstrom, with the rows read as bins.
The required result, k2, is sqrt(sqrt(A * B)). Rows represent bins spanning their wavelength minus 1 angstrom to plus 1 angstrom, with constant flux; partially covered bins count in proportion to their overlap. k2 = 32.8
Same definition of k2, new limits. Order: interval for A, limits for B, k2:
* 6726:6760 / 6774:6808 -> 32.7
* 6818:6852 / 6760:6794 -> 32.7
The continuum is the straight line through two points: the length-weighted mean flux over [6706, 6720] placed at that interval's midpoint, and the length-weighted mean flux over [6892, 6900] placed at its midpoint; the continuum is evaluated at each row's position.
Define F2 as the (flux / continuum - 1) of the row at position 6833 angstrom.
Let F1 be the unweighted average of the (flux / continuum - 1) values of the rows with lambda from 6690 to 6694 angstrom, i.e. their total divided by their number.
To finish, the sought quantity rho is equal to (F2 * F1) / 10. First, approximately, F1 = -0.070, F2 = -0.10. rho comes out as 0.0007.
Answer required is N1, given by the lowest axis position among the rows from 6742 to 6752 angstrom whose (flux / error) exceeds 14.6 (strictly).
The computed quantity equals 6743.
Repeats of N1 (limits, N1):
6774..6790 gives 6775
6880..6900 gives 6881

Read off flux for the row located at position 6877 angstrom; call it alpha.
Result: 28.45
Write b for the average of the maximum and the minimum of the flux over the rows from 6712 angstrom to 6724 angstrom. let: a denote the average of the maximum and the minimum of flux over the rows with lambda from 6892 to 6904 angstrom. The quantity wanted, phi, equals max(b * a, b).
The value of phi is 915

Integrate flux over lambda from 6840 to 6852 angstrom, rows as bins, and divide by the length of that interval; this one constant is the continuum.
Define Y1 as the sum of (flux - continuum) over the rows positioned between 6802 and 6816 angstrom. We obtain 15.9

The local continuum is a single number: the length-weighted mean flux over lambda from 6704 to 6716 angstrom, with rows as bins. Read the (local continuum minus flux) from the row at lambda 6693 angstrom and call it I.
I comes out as 0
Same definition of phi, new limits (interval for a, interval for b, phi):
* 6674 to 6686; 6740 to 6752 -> 875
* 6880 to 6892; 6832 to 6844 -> 966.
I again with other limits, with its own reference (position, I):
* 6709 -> 0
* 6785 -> -5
